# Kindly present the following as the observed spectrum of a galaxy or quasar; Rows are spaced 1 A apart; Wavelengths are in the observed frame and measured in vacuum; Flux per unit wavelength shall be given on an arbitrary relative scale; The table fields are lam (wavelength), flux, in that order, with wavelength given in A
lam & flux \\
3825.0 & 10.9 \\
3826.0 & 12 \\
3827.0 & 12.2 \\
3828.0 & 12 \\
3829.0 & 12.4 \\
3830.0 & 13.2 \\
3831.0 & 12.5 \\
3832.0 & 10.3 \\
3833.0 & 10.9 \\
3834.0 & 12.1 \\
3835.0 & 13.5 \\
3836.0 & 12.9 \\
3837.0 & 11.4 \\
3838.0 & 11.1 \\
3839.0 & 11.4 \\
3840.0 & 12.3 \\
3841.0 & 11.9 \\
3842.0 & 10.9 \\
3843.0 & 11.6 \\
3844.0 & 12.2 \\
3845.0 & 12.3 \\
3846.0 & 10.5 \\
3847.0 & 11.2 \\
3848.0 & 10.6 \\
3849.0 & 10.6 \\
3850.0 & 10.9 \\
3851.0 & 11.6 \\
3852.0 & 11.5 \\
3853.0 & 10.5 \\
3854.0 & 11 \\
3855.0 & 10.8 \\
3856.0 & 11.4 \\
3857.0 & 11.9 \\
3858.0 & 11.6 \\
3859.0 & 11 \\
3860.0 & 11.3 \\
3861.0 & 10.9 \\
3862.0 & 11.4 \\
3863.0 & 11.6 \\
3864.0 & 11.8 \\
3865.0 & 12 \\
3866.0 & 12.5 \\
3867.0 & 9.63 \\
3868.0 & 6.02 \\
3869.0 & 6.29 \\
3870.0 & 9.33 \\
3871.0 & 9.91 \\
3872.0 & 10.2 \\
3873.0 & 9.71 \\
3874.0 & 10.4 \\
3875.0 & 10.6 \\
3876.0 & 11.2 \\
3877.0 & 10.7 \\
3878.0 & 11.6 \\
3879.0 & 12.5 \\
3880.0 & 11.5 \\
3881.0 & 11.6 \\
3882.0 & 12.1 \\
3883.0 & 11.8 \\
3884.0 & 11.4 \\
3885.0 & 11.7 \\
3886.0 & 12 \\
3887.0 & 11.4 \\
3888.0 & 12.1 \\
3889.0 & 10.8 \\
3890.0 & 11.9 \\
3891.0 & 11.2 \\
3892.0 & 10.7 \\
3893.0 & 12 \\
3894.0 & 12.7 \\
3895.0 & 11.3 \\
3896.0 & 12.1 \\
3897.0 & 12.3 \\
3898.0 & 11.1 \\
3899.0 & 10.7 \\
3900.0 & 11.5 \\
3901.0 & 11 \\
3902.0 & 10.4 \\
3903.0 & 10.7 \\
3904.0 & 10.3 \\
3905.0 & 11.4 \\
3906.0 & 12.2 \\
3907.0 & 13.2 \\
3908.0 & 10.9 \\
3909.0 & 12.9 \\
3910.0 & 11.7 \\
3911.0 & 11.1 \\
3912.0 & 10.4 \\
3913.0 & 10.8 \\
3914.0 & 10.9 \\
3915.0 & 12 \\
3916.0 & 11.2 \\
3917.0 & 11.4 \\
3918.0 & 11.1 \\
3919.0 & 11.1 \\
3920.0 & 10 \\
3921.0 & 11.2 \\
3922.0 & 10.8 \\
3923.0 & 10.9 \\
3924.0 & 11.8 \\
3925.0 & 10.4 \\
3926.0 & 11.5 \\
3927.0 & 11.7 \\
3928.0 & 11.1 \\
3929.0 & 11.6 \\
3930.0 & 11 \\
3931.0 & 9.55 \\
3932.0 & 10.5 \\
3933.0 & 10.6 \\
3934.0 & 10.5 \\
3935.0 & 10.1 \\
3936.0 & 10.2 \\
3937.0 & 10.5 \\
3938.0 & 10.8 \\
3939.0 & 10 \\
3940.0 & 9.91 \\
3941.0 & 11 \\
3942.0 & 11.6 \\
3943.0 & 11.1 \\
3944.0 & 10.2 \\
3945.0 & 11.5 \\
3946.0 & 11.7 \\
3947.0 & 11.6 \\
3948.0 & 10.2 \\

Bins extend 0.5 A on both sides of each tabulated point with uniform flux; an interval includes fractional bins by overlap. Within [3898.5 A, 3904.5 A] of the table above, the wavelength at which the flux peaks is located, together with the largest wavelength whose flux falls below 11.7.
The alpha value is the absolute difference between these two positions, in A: 4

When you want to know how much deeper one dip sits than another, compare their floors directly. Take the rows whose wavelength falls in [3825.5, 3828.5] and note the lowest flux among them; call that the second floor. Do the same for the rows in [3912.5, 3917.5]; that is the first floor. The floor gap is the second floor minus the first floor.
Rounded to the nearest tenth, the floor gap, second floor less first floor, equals 1.2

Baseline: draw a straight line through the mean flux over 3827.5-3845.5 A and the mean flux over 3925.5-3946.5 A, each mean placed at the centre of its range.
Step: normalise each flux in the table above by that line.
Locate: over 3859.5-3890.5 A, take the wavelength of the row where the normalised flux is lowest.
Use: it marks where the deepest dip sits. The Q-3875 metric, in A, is 3868.0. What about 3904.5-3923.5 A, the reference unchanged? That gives 3920.0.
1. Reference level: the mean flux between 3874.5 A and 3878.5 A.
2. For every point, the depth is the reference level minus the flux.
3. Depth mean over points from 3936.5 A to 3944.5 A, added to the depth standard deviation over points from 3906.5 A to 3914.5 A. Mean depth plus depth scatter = 1.4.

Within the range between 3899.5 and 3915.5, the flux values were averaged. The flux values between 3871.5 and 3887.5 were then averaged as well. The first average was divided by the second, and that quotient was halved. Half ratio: 0.503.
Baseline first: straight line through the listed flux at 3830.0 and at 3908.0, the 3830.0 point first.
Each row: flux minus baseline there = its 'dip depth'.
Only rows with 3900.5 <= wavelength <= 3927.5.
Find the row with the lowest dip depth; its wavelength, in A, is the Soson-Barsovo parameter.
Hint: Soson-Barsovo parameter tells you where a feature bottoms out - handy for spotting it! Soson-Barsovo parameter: 3904.0 A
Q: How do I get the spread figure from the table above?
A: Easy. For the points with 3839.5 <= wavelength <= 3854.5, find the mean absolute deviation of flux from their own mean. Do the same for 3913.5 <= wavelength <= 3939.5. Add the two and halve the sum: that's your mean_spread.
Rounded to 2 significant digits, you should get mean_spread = 0.53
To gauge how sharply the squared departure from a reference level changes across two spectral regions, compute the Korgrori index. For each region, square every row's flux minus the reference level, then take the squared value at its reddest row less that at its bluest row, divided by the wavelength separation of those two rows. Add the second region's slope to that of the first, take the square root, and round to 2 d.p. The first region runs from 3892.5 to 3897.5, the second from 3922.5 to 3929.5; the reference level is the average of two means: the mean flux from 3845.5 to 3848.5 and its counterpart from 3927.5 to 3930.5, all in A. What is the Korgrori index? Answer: 0.48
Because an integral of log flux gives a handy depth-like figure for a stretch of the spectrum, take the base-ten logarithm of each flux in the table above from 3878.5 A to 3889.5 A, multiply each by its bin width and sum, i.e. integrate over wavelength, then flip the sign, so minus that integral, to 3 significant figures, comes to -11.8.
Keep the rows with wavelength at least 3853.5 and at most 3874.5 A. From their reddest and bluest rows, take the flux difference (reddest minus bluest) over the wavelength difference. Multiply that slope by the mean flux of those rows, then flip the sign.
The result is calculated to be 0.3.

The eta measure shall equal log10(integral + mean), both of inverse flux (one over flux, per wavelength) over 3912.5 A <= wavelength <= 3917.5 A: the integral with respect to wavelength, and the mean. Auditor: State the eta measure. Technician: -0.273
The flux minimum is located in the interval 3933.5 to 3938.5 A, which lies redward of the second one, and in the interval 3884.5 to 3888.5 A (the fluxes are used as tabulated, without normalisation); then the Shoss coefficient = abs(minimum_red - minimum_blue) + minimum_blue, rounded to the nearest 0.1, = 12.7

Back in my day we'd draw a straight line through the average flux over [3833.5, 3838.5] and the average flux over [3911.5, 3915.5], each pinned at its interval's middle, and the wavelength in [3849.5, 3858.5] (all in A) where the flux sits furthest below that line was 3853.0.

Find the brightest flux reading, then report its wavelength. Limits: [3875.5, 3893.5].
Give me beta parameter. 3879.0 A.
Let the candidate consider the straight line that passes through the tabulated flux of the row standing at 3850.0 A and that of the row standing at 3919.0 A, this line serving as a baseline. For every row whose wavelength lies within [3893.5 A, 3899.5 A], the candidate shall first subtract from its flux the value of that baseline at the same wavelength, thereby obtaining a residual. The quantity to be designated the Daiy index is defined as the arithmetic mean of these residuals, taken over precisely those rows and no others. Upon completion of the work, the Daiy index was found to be 0.7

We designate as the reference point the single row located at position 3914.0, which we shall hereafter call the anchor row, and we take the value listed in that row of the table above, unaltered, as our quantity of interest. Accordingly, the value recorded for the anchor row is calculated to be 10.9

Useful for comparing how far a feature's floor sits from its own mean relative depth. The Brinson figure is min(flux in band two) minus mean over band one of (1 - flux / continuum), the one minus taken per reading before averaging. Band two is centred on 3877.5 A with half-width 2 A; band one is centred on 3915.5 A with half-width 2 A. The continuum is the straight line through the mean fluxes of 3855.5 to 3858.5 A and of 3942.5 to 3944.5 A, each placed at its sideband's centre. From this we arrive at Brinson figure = 10.7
